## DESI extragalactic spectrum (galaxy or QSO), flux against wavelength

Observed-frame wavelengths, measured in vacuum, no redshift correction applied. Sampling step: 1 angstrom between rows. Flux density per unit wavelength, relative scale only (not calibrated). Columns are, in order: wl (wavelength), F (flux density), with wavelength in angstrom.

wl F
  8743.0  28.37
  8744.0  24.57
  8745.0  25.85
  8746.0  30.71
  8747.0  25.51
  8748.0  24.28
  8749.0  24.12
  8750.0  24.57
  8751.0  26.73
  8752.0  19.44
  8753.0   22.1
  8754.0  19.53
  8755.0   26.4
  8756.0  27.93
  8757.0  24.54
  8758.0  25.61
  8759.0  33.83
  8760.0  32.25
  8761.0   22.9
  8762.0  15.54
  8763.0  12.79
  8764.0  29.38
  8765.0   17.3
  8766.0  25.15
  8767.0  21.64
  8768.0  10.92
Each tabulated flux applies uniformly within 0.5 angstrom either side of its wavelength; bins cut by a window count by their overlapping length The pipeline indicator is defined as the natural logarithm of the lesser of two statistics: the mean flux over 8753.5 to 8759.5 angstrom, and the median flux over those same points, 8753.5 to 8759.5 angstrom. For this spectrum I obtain 3.26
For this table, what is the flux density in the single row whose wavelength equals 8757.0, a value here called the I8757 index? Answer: 24.54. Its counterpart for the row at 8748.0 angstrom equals 24.28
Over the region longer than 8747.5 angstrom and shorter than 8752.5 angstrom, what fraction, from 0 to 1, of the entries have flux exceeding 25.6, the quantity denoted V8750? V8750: 0.20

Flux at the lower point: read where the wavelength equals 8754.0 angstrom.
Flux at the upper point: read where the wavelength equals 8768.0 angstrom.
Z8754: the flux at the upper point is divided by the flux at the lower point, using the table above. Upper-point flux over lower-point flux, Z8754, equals 0.56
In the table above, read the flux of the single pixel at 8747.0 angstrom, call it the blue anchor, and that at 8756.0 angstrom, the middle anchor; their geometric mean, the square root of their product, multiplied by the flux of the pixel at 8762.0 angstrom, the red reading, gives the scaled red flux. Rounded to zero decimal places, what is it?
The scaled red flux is 415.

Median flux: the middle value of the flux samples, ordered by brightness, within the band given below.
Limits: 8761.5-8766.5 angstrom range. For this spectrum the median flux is 17.3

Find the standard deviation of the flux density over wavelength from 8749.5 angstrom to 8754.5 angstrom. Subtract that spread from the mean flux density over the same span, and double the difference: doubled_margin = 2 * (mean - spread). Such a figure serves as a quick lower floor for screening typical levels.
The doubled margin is 39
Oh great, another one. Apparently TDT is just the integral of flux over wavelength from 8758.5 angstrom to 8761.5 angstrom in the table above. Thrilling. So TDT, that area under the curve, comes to 89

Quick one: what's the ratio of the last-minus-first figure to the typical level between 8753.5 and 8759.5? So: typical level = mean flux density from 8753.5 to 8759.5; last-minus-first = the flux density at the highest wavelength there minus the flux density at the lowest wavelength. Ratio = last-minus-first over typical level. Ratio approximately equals 0.54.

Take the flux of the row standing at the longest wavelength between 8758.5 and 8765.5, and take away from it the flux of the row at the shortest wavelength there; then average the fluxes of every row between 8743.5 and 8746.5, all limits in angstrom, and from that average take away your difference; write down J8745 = 44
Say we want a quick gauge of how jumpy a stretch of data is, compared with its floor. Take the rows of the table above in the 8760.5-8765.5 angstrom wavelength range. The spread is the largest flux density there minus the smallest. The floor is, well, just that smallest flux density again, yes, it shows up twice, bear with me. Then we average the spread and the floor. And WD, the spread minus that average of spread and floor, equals 1.90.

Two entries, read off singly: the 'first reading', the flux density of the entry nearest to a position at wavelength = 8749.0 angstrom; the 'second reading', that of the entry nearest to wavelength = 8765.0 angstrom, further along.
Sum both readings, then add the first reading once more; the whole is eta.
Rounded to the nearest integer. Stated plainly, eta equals 66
